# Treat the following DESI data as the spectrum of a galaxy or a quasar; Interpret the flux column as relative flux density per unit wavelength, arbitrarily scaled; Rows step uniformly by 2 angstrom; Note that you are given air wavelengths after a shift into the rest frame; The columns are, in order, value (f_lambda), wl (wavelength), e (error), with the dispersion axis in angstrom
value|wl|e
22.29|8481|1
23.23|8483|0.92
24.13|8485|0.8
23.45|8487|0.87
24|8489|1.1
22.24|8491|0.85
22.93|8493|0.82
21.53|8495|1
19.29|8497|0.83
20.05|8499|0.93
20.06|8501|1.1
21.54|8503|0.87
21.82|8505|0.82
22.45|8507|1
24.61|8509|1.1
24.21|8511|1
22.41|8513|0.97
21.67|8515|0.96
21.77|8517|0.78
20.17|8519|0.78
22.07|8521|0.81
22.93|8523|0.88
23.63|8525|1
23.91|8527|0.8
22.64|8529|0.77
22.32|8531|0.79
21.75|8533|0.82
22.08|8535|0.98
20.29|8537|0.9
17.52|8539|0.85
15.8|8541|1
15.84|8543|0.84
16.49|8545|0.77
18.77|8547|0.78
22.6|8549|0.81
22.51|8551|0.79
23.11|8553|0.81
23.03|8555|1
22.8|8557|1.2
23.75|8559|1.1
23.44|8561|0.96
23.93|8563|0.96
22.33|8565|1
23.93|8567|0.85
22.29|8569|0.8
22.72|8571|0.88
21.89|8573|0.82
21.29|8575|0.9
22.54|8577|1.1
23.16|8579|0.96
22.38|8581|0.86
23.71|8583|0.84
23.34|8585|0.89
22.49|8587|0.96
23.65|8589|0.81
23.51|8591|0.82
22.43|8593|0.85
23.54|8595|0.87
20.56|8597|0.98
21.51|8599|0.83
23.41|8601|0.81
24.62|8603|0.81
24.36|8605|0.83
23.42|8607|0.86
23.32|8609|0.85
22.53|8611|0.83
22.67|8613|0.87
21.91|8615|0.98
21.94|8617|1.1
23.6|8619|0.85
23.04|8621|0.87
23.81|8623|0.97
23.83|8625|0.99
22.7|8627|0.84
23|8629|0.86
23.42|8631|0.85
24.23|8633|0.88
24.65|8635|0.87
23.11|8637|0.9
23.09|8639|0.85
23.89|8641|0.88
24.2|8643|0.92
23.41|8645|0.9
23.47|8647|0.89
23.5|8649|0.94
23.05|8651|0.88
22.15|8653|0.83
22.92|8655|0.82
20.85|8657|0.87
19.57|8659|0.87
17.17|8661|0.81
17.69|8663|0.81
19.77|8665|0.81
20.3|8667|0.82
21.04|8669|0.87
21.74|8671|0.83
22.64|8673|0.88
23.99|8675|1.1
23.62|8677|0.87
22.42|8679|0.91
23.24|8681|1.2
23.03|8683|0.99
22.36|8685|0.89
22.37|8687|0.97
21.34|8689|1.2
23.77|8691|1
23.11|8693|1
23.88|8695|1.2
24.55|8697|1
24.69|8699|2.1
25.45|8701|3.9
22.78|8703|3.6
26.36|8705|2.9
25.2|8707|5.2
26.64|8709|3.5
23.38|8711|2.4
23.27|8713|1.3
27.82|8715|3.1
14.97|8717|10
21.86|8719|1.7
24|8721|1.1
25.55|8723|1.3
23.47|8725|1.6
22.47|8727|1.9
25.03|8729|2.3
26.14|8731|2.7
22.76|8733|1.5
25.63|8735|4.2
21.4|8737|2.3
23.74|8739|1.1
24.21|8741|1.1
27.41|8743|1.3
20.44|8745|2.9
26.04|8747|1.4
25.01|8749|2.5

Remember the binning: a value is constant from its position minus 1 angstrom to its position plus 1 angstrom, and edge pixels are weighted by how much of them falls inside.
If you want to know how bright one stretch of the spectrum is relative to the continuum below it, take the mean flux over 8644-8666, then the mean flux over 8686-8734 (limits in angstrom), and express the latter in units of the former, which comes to 1.12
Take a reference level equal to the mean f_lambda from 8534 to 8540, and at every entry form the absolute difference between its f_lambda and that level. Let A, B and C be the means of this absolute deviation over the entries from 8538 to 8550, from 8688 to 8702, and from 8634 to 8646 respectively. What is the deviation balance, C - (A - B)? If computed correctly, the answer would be 4.6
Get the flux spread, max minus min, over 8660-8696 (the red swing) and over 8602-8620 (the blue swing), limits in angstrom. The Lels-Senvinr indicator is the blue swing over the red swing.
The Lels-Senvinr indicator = 0.4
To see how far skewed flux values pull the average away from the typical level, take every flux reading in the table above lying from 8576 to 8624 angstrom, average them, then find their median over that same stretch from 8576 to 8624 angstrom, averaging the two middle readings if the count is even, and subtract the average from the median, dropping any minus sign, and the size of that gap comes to 0.26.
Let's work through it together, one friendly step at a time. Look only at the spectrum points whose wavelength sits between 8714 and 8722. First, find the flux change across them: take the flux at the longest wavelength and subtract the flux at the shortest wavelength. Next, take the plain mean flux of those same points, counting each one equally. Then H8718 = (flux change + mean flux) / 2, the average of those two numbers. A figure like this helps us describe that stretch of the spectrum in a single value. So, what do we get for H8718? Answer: 9.2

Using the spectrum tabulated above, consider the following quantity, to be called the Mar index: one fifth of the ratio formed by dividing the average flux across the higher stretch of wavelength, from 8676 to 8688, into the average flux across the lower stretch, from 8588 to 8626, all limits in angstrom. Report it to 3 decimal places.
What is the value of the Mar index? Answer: 0.202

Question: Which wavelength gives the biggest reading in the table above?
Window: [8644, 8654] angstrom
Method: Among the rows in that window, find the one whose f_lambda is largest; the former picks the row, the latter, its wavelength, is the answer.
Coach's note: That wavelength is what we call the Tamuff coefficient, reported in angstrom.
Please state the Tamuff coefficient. 8649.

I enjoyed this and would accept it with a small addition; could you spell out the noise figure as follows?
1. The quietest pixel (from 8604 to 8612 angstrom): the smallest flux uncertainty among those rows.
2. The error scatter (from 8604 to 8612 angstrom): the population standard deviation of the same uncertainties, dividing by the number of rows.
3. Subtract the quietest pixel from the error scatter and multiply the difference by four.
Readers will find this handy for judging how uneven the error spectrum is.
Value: -3.3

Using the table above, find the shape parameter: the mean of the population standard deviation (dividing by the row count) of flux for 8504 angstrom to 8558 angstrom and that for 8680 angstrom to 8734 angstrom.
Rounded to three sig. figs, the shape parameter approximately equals 2.37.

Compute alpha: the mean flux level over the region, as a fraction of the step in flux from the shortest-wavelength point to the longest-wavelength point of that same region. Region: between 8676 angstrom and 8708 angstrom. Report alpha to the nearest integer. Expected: 15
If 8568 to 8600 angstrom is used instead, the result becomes -29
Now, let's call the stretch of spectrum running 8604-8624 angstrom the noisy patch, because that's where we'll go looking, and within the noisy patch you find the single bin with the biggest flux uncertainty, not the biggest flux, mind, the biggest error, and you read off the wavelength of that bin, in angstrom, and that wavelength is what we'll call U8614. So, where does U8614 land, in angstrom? 8617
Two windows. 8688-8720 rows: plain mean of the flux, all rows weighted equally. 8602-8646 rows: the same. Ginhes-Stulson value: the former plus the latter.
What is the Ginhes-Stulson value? 47.1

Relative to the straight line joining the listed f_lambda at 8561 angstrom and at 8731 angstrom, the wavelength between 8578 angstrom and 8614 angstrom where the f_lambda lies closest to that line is 8583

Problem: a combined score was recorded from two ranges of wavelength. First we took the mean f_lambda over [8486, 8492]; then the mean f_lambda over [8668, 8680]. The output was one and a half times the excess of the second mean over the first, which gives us -0.98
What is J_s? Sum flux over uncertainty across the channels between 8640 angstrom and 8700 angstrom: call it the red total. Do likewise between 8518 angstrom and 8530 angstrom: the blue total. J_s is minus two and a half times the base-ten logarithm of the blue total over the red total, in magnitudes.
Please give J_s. 1.6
